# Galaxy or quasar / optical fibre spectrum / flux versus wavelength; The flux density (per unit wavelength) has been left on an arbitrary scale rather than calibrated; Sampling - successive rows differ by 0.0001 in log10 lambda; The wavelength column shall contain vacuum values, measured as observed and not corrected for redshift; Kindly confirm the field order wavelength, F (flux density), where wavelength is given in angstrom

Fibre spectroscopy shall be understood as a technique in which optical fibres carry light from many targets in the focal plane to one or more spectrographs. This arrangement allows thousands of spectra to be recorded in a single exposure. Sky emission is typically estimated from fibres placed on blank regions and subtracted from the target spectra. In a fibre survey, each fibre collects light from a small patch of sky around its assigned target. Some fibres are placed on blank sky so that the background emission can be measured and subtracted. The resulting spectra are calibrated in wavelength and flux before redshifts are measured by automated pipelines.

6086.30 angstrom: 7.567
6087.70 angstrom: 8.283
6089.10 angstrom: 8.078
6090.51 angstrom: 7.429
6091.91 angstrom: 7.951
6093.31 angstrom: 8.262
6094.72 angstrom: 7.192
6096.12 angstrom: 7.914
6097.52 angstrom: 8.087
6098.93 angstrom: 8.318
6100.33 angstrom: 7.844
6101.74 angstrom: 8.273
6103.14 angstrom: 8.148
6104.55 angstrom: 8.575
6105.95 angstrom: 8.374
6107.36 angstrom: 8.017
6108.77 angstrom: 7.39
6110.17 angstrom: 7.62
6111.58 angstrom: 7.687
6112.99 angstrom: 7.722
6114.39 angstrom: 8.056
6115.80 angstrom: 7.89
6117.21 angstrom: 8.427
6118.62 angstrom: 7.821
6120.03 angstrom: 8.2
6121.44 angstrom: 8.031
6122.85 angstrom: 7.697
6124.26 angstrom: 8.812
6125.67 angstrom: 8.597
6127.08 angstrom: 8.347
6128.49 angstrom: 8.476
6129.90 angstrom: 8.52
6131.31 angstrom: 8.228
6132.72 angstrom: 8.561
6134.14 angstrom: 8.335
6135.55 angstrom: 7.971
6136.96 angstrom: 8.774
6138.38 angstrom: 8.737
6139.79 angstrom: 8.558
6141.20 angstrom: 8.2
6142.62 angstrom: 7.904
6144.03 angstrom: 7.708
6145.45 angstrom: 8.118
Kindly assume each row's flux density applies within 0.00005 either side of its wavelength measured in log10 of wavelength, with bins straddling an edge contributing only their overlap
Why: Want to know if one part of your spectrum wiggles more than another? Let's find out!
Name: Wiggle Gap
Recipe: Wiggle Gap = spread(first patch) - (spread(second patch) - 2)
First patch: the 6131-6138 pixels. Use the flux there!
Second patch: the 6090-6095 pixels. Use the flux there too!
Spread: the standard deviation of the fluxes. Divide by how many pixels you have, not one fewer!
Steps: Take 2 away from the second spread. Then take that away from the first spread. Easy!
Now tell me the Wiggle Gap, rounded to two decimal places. 1.85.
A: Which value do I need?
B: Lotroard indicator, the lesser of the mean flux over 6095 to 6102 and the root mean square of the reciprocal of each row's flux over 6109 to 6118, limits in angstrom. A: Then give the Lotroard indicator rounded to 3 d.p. 0.127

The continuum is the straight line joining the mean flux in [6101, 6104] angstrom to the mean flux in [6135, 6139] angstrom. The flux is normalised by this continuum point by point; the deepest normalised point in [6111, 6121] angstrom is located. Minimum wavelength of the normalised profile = 6111.58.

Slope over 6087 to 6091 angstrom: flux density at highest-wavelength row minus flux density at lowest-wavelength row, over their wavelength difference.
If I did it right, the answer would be -0.30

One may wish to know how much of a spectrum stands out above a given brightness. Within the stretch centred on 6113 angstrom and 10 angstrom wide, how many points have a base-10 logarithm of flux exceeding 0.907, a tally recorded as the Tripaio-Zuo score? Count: 1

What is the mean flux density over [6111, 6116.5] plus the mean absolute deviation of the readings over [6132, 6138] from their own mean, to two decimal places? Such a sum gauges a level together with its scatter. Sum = 8.10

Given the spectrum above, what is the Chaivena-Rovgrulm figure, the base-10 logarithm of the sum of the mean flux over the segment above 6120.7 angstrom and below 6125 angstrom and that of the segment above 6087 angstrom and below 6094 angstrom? 1.21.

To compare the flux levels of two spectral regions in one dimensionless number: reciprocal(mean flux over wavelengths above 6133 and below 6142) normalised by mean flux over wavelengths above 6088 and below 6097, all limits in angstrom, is 0.0152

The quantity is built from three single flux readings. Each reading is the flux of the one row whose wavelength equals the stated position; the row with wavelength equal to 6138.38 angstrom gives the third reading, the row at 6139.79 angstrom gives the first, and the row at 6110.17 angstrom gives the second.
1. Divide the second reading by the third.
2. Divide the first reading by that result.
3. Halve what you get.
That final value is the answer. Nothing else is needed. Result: 4.9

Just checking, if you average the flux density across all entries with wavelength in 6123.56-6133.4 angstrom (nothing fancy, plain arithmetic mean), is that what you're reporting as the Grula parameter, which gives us 8.51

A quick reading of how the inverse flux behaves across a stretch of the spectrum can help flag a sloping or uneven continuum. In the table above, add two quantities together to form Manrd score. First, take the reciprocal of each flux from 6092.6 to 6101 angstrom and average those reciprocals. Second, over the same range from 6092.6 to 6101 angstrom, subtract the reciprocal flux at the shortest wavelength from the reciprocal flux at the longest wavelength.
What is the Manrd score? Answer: 0.133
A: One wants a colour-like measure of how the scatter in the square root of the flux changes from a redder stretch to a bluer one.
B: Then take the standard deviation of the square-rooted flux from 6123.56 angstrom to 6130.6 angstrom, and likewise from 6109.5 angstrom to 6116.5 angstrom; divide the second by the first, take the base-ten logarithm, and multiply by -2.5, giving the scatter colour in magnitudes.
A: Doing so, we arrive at -0.1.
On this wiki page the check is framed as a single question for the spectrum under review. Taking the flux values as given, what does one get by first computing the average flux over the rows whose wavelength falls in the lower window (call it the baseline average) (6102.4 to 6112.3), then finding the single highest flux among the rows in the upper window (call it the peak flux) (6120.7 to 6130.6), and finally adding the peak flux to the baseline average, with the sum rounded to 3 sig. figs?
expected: 16.8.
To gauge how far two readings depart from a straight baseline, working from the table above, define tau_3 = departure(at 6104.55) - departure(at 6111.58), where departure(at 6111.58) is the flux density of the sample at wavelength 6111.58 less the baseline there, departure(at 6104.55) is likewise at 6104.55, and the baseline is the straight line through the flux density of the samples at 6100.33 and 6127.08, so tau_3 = 1.0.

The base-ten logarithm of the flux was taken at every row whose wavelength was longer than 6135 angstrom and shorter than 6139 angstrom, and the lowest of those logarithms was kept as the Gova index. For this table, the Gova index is 0.902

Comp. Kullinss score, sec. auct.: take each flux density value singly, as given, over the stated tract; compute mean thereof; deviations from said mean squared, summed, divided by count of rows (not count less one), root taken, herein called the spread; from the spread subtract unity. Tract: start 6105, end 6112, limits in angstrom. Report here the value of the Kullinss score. -0.66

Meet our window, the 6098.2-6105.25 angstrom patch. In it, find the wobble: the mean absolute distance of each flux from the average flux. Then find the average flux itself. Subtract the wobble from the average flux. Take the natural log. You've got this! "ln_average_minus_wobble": 2.08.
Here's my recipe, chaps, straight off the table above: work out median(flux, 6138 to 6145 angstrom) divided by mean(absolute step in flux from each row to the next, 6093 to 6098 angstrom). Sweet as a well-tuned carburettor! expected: 13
